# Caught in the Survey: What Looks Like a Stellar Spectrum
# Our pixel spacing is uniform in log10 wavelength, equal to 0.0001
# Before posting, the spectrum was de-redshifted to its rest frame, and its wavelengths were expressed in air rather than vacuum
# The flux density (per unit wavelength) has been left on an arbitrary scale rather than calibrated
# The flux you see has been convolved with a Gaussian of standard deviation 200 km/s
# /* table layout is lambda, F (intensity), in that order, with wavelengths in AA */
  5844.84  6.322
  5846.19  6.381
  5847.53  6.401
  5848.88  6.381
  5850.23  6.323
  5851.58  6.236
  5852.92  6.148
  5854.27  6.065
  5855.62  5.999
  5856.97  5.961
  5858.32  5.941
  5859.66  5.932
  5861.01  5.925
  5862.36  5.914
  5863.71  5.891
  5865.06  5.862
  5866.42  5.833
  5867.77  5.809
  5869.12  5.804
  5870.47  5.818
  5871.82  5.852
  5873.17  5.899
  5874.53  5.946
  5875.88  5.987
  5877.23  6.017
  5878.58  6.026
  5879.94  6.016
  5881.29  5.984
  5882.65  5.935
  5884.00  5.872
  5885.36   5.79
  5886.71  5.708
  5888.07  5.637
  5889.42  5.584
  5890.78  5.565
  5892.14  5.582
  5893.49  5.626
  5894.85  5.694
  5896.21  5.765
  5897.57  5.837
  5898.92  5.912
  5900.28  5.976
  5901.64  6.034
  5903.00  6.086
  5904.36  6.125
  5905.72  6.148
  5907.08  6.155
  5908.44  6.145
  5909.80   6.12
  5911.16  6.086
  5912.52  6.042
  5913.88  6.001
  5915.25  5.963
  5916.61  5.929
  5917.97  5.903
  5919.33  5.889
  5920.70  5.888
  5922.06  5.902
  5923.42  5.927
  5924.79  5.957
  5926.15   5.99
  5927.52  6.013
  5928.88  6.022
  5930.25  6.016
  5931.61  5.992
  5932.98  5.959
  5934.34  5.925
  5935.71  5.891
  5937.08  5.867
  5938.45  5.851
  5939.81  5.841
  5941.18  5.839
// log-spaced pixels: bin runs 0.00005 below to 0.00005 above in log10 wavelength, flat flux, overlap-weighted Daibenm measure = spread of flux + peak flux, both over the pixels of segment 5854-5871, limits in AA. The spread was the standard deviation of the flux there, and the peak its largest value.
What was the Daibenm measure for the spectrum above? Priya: 6.14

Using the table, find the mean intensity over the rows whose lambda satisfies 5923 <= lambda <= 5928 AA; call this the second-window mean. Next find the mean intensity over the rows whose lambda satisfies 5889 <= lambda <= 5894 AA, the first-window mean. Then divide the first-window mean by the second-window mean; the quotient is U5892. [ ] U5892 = 0.94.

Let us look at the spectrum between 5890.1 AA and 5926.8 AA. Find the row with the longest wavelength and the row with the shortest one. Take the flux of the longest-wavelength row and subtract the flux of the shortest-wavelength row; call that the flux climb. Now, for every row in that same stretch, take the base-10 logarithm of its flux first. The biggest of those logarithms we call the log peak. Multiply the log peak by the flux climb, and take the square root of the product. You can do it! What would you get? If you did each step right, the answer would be 0.58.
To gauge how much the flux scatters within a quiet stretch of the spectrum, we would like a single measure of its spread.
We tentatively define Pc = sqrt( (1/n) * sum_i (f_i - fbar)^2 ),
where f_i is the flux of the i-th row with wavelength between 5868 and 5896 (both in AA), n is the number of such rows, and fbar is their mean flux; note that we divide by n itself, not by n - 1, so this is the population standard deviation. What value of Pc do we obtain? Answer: 0.16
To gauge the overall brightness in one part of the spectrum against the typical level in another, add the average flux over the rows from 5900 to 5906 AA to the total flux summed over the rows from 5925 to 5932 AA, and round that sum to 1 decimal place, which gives 36.1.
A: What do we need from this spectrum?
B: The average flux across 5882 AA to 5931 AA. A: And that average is 5.91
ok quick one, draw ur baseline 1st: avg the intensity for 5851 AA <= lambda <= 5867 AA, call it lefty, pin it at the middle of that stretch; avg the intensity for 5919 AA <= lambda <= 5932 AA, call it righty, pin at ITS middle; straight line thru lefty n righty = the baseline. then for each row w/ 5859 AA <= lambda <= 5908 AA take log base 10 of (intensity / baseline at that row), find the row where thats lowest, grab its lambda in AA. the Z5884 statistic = 5890.78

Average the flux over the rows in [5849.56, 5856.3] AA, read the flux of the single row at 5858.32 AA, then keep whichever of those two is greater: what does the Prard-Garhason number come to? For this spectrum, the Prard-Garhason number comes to 6.15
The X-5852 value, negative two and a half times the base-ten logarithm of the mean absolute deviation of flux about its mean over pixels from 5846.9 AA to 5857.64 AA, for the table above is 2.1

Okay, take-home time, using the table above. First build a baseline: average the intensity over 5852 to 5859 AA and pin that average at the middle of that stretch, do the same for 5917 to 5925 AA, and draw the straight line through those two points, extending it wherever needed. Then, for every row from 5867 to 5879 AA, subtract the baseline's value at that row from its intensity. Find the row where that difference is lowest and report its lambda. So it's 5869.12 AA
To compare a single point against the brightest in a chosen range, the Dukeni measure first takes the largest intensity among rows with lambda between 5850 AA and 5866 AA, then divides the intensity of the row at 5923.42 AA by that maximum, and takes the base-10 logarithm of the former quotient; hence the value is -0.028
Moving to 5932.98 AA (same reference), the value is -0.026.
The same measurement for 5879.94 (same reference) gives -0.022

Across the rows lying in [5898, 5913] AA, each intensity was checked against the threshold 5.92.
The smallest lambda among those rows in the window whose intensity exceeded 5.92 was 5900.28 AA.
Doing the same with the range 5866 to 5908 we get 5874.53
